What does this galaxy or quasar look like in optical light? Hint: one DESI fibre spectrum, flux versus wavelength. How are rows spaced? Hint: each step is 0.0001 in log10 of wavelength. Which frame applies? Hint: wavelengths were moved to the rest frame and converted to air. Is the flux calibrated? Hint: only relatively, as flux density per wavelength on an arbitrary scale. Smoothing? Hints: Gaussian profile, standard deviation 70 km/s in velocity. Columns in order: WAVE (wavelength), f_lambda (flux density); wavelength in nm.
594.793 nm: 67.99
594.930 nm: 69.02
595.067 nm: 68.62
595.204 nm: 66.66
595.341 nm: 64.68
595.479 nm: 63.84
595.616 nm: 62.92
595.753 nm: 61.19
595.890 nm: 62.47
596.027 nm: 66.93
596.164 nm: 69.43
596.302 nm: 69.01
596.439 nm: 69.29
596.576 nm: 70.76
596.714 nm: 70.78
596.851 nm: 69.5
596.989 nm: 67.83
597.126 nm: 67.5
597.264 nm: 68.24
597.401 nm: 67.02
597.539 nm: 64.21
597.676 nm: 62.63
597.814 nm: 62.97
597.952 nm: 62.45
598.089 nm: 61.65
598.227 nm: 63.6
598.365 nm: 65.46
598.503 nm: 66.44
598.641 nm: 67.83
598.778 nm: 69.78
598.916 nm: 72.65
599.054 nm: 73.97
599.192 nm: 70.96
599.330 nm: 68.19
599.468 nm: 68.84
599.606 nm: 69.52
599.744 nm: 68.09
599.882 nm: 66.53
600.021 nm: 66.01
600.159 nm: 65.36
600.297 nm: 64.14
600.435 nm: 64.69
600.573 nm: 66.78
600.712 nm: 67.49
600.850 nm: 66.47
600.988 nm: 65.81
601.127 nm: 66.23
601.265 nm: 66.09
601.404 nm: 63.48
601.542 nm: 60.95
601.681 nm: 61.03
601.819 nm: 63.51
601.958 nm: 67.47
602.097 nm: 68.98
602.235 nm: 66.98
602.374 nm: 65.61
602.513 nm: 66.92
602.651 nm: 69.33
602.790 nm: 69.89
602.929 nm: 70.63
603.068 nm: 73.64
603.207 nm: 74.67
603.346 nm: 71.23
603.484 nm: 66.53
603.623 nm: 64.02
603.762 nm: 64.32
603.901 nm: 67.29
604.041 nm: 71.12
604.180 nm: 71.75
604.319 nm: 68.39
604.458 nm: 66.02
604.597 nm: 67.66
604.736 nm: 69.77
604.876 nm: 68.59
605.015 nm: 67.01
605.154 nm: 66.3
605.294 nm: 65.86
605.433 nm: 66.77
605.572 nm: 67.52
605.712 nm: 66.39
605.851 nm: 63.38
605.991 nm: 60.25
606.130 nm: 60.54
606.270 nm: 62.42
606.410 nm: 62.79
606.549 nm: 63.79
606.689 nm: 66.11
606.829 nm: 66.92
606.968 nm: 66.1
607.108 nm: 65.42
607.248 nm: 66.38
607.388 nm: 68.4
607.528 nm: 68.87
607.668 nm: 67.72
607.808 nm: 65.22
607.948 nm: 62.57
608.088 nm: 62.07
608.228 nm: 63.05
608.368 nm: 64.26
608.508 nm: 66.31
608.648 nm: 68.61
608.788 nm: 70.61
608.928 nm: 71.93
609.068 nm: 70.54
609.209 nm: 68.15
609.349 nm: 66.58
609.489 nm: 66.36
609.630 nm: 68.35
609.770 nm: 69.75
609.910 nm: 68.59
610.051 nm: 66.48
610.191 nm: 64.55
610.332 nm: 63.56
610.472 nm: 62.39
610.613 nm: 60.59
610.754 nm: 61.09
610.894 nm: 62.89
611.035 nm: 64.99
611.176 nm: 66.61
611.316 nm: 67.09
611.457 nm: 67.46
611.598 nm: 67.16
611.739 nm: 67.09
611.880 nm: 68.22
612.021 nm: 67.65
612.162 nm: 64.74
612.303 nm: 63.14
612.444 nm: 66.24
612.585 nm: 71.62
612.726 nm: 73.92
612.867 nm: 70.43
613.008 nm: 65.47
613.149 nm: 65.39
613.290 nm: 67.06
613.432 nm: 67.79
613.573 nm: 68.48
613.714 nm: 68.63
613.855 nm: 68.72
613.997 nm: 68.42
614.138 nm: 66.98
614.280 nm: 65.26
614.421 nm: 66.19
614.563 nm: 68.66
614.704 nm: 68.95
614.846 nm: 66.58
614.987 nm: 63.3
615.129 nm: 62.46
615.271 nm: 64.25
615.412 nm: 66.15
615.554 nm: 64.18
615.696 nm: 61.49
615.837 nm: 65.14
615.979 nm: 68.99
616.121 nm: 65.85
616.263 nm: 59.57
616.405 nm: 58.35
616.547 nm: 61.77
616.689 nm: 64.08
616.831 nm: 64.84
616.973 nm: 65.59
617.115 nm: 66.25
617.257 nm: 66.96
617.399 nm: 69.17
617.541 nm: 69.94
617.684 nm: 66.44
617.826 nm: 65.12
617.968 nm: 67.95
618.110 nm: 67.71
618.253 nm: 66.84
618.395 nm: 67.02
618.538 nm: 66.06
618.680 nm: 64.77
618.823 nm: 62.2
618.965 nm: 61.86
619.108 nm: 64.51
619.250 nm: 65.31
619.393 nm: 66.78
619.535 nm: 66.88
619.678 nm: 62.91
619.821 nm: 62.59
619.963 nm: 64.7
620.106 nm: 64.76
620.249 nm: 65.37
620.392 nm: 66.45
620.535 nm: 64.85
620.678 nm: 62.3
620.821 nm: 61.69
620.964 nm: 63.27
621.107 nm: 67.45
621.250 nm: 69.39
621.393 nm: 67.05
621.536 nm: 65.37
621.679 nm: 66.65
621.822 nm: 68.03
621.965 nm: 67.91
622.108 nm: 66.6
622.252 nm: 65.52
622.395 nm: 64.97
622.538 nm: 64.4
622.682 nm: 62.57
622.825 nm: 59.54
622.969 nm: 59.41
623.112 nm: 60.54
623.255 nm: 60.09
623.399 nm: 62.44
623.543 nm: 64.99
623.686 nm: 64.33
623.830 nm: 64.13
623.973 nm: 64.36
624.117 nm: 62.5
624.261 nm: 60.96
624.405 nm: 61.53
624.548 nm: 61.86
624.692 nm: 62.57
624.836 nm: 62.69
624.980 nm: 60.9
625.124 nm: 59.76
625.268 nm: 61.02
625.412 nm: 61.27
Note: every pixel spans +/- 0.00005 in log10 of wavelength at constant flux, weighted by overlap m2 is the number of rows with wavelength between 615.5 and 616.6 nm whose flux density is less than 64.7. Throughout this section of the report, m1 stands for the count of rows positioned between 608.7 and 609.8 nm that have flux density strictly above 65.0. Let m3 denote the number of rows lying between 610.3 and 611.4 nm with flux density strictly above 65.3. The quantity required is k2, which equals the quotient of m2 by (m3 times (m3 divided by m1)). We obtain 10.0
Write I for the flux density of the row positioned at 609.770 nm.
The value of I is 69.75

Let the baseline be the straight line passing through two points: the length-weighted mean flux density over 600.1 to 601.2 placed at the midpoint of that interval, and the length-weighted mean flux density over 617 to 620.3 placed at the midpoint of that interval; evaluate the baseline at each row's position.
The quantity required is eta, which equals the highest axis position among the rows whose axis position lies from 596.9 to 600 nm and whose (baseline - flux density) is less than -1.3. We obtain 599.744 nm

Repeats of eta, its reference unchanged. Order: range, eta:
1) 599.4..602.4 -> 602.097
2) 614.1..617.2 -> 615.979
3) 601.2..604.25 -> 604.180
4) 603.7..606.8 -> 605.572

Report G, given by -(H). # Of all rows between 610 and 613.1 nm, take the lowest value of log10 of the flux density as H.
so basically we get -1.78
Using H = 1.78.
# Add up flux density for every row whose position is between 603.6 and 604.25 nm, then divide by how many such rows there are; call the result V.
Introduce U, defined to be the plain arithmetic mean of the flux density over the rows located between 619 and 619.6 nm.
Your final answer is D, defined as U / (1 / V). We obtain 4459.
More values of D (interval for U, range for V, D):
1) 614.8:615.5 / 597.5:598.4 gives 4085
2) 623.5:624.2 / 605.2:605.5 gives 4248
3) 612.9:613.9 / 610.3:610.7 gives 4189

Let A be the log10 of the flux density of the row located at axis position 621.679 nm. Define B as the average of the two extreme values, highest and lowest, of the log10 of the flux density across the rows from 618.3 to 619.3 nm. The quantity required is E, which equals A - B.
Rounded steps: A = 1.82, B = 1.809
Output 0.01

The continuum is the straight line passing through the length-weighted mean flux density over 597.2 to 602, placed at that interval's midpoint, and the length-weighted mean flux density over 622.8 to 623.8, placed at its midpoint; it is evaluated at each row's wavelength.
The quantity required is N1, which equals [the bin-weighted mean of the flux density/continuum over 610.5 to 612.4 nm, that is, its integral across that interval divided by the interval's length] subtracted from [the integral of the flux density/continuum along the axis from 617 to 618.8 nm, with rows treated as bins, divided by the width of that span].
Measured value 0.045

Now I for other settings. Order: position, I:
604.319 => 68.39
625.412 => 61.27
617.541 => 69.94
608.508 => 66.31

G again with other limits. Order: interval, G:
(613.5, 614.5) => -1.81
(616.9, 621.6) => -1.79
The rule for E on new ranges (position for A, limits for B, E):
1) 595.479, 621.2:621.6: -0.02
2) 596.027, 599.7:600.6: 0.01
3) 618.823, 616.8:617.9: -0.03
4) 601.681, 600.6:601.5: -0.03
